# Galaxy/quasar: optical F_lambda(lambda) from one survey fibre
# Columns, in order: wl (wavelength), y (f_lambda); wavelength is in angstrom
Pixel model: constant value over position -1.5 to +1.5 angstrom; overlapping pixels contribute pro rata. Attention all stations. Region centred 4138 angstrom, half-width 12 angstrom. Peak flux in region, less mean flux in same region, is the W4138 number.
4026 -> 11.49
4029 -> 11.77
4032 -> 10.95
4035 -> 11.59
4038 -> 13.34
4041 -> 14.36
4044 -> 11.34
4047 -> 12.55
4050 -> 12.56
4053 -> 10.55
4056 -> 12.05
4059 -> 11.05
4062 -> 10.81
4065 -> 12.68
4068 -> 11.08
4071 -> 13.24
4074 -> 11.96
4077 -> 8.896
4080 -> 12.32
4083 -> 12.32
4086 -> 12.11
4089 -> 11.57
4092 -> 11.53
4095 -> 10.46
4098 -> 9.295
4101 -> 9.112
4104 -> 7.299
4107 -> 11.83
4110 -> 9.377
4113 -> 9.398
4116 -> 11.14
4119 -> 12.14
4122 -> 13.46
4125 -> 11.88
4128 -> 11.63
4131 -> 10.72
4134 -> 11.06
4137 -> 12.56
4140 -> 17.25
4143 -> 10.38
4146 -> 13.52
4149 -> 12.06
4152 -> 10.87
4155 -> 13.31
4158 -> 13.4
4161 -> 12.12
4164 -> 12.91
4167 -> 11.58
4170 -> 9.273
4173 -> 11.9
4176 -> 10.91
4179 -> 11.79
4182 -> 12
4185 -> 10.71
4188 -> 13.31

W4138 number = 4.9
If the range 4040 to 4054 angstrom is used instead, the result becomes 2.1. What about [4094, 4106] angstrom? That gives 1.4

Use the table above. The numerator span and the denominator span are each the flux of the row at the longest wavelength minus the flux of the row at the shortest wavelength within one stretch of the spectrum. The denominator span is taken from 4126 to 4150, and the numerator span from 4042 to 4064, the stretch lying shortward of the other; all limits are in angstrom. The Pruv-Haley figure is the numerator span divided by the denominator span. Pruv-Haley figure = -1.2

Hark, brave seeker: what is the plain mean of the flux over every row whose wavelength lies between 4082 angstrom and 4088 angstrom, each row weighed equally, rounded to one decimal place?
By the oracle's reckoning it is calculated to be 12.2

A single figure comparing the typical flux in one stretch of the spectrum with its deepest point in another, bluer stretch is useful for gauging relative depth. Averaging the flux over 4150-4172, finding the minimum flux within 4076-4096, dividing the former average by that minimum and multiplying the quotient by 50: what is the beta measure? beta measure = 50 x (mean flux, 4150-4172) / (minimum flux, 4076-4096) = 67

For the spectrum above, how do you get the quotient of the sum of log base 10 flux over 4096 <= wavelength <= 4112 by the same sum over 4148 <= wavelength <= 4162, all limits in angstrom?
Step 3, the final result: 0.89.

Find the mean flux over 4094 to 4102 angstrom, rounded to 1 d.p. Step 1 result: 9.6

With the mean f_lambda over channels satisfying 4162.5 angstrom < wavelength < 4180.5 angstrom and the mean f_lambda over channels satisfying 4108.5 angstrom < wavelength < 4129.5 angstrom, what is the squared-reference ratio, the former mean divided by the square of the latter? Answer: 0.089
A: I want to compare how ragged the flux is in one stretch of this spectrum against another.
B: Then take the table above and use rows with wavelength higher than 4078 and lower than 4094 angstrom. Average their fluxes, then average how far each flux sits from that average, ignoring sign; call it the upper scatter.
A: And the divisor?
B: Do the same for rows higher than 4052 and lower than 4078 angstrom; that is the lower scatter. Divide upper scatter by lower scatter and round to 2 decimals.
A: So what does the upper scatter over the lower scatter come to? 0.34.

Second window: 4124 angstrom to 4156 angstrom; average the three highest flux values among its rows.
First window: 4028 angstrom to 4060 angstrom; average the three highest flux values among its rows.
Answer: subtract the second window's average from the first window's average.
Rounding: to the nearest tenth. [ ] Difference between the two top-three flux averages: -1.3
